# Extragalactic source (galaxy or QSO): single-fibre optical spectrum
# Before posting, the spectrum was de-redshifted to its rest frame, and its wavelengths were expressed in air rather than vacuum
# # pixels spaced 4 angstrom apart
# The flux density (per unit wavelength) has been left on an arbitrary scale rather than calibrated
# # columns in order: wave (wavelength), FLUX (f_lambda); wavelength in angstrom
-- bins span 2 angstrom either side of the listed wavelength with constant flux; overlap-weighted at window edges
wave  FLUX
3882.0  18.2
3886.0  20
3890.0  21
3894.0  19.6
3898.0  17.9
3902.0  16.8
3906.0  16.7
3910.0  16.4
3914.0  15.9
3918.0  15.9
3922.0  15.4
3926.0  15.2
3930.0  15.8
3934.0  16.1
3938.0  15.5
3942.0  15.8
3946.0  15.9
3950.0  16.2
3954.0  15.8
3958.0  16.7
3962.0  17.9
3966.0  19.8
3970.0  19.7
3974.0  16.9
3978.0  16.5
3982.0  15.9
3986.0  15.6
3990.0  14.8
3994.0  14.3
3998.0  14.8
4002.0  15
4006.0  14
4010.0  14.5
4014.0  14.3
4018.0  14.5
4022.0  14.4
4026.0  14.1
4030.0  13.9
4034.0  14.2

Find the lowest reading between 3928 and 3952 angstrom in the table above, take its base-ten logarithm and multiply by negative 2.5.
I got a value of -2.98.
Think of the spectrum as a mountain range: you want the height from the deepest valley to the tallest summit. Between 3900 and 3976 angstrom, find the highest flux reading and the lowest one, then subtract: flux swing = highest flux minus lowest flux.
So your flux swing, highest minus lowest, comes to 4.6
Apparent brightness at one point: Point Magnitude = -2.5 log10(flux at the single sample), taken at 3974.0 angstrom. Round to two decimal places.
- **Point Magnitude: -3.07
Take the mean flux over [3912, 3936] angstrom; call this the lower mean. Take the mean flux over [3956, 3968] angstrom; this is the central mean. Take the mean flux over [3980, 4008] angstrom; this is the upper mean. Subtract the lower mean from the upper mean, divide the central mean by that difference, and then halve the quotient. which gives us -11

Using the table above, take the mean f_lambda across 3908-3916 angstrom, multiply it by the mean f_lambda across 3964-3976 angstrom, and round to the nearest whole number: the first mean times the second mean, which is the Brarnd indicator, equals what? 304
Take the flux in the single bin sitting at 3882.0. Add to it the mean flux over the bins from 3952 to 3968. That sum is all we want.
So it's 36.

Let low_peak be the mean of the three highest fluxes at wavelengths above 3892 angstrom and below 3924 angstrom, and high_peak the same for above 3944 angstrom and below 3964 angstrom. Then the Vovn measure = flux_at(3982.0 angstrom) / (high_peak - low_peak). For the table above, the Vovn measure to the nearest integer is -14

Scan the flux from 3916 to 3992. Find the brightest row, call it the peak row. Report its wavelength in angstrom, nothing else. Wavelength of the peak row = 3966.0 angstrom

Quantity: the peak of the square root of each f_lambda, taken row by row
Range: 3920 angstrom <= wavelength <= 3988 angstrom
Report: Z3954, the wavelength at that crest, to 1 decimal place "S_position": 3966.0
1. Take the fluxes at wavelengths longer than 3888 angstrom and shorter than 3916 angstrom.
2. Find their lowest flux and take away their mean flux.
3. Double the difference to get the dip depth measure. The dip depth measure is -3.7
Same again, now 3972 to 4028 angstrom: -1.9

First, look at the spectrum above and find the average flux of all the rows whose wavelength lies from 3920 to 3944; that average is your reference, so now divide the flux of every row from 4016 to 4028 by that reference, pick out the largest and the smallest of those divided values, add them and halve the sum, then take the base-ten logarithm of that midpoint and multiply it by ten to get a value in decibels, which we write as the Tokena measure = -0.4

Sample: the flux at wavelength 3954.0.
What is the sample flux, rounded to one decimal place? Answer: 15.8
